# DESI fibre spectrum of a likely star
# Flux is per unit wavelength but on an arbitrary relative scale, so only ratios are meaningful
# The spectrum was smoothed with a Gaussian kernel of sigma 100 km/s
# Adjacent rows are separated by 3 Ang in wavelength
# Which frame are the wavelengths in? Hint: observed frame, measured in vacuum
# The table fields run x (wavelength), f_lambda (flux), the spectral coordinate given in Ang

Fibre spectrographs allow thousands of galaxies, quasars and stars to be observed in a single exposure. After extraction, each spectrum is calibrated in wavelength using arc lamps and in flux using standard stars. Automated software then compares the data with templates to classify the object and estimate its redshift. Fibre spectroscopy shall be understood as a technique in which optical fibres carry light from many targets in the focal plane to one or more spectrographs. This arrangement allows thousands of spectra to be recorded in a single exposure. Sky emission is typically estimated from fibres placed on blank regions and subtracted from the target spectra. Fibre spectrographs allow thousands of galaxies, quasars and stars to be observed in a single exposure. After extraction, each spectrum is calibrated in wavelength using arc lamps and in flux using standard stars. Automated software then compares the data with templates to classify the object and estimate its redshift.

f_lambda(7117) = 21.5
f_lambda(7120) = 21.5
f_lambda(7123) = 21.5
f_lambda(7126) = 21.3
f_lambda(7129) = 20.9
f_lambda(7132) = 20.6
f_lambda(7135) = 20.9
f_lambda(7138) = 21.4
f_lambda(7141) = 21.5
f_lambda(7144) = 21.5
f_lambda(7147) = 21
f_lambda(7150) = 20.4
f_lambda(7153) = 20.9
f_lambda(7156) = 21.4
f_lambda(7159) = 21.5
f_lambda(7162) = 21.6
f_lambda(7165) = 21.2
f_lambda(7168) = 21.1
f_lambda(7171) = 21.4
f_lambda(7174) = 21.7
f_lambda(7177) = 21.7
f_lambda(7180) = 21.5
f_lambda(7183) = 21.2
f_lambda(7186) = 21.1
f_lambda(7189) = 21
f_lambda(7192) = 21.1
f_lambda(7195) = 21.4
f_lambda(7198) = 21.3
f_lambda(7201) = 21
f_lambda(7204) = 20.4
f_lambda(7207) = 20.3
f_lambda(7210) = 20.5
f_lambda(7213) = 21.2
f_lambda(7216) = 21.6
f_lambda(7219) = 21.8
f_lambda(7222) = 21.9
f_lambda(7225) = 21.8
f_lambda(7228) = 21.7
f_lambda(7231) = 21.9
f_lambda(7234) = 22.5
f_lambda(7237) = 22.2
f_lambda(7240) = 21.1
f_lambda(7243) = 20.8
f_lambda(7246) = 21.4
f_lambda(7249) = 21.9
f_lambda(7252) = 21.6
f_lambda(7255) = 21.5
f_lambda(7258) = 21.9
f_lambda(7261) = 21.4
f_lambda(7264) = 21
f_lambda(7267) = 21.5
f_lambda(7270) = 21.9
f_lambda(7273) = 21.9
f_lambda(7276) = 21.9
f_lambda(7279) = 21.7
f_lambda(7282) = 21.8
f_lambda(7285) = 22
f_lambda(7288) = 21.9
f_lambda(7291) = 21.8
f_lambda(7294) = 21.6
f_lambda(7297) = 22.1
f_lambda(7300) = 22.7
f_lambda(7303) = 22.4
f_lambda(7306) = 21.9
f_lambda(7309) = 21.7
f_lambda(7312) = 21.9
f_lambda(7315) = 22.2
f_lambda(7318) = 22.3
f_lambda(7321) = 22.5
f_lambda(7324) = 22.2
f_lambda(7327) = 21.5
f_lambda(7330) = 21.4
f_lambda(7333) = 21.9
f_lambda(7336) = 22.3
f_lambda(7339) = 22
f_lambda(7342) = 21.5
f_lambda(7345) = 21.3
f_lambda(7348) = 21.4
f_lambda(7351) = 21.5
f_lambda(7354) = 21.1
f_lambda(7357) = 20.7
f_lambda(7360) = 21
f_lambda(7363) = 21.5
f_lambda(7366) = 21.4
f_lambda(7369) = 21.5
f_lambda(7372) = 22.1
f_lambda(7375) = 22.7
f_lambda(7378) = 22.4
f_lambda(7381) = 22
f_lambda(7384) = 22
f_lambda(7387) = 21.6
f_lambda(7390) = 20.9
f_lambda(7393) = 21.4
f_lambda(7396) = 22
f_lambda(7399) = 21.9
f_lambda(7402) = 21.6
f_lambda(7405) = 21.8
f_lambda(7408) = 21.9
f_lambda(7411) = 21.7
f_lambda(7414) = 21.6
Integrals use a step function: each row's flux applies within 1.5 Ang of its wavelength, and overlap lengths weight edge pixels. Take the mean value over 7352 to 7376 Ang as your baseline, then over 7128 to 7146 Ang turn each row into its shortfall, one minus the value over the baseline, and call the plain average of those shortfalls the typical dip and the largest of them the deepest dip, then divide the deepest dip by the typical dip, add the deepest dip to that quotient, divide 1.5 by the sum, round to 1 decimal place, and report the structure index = 0.6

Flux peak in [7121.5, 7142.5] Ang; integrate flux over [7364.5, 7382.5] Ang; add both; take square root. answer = 20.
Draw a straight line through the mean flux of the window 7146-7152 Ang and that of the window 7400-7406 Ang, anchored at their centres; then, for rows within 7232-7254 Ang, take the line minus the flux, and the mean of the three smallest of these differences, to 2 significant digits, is -1.1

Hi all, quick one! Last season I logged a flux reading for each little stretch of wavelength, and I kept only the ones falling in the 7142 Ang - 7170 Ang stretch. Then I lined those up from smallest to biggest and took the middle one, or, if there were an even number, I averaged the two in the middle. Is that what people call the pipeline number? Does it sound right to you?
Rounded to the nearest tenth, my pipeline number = 21.2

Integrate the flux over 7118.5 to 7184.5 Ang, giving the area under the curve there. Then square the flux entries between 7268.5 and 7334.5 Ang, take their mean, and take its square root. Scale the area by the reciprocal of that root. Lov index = 63.9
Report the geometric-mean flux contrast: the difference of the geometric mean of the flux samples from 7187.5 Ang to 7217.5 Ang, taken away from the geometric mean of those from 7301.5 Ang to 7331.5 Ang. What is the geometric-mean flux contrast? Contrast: 1.0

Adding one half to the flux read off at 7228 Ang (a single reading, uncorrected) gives 22.2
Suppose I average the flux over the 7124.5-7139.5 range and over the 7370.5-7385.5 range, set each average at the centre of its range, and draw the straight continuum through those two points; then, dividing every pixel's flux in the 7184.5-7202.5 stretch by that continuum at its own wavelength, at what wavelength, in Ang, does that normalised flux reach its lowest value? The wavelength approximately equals 7201 Ang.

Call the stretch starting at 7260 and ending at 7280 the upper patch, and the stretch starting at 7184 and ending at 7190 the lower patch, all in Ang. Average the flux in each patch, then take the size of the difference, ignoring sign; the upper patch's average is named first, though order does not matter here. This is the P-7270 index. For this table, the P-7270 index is 0.6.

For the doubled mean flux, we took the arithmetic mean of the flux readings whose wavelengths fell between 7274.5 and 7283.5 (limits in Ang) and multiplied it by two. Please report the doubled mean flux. 43.6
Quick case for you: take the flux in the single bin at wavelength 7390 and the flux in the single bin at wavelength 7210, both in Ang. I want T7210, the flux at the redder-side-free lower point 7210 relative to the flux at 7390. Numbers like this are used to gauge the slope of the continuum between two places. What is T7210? 0.98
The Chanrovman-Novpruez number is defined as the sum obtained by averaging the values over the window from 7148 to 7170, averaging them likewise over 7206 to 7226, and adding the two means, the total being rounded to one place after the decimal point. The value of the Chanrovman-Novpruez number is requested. 42.5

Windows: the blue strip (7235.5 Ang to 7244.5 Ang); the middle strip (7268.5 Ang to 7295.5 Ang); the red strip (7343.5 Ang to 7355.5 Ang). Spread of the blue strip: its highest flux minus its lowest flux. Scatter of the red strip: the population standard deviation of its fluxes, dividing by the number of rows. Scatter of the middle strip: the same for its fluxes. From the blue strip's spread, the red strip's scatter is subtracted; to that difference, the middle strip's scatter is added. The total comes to 1.4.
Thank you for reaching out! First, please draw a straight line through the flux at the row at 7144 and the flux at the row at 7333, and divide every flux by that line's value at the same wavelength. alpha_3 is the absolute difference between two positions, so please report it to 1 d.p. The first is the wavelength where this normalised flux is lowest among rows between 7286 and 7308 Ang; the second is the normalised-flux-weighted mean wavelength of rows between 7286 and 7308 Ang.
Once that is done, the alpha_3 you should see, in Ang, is 3.0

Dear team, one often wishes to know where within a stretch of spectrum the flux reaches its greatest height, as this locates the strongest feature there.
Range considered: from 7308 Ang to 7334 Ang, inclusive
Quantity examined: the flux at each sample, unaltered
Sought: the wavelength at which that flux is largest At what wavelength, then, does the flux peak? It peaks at 7321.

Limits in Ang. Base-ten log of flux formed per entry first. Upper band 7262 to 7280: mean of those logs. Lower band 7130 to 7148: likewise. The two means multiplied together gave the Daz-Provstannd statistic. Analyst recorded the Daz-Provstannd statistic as 1.77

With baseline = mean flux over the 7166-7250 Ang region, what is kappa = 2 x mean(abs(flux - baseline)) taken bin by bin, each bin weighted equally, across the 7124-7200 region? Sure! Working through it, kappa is 0.54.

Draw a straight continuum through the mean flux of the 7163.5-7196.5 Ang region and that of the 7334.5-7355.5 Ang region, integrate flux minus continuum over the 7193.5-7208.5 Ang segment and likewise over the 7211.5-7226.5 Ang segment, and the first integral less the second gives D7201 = -11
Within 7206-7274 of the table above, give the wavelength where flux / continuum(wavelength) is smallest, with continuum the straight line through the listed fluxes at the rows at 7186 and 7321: 7207 Ang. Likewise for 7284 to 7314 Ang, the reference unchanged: 7309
